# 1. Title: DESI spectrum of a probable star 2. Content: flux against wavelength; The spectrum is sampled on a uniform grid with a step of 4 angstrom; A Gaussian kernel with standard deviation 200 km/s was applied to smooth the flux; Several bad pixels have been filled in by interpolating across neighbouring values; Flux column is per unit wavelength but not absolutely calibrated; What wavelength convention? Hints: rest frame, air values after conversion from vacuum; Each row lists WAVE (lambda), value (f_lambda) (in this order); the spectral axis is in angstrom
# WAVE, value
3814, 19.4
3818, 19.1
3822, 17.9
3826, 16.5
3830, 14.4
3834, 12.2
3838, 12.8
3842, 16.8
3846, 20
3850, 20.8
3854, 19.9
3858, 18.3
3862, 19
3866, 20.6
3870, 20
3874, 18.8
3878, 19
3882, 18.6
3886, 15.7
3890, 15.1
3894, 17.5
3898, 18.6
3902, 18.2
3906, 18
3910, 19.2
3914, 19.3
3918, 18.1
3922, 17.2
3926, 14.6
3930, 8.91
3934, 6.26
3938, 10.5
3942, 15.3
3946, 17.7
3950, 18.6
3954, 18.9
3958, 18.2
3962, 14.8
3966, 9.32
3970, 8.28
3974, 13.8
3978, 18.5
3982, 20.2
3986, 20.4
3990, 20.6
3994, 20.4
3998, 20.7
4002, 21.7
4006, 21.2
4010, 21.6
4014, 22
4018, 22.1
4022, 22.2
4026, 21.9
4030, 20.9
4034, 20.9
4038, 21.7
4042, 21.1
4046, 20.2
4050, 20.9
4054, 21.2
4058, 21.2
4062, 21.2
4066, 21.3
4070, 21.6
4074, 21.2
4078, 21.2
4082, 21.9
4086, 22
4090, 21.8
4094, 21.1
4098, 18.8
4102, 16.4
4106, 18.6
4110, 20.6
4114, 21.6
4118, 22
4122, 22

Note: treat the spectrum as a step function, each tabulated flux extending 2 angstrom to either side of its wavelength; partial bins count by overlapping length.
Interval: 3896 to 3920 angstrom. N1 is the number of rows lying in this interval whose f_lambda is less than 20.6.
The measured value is 6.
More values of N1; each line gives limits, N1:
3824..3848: 6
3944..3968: 6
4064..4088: 0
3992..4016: 1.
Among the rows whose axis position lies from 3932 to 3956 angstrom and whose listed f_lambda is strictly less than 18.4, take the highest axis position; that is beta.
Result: 3946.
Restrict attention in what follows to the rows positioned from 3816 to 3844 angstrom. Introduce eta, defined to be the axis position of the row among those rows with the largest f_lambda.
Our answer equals 3818 angstrom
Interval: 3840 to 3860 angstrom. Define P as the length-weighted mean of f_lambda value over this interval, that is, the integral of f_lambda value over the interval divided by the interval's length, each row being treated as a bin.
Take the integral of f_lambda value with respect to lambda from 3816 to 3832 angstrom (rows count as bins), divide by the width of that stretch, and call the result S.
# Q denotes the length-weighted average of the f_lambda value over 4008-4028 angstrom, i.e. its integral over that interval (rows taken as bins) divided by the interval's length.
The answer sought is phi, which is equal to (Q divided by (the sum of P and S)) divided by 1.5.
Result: 0.41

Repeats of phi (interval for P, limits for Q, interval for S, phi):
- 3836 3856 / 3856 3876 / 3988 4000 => 0.33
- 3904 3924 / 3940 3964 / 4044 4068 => 0.29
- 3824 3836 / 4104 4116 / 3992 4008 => 0.38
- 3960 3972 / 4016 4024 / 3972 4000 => 0.49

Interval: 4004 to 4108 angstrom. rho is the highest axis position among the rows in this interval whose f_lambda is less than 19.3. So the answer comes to 4106 angstrom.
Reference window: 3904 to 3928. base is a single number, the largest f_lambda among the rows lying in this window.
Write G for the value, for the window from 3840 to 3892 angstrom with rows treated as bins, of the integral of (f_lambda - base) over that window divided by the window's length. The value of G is -1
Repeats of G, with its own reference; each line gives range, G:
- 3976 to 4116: 2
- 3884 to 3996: -3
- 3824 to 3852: -3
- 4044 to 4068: 2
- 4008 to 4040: 2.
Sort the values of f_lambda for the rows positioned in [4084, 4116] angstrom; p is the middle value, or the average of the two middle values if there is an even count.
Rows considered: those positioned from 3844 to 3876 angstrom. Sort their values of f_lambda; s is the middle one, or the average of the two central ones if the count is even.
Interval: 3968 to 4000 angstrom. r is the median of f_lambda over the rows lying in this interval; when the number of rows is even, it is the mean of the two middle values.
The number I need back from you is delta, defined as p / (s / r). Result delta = 21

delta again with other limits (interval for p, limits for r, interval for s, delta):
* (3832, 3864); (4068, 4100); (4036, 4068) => 19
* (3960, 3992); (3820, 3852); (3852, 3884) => 15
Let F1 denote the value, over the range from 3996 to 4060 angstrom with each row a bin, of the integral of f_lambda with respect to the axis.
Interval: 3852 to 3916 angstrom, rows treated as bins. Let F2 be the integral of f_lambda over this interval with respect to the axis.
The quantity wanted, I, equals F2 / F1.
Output 0.87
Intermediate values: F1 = 1366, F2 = 1183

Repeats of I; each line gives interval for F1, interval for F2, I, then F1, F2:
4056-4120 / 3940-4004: 0.83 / 1330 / 1110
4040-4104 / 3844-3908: 0.89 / 1332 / 1192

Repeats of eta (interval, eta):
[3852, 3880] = 3866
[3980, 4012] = 4002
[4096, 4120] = 4118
